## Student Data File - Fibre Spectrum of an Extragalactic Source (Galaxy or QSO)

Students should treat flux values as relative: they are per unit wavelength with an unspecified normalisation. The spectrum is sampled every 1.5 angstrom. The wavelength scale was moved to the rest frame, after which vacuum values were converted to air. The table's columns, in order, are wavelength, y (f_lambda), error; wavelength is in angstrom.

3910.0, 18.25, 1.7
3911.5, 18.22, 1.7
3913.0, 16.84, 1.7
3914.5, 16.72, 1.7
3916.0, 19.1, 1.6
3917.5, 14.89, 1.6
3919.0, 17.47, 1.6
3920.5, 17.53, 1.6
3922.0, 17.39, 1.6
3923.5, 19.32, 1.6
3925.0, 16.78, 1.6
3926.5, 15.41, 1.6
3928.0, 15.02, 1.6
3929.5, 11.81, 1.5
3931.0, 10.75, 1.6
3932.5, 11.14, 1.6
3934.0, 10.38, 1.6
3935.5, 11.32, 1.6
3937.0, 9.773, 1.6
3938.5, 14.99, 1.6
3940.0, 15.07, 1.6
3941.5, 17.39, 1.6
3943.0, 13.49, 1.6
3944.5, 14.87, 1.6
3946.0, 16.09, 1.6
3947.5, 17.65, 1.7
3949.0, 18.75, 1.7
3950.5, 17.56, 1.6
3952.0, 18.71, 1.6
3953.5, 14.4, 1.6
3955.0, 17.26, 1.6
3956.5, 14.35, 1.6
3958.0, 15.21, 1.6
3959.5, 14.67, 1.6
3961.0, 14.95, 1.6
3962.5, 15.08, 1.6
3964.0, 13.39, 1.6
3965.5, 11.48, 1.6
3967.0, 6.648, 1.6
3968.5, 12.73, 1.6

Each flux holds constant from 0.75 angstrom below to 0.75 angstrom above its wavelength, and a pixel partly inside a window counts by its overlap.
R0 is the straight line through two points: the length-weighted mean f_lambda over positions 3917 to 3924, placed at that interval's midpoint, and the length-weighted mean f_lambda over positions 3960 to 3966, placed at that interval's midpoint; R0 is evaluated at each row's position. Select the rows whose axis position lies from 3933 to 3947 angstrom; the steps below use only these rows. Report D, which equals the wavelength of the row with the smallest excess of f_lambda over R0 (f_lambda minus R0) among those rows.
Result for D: 3937.0 angstrom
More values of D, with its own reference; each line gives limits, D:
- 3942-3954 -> 3943.0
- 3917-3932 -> 3931.0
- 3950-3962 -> 3953.5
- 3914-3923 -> 3917.5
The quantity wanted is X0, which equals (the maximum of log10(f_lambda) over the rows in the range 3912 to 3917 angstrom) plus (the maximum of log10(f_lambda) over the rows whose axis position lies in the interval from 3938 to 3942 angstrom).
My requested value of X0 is 2.52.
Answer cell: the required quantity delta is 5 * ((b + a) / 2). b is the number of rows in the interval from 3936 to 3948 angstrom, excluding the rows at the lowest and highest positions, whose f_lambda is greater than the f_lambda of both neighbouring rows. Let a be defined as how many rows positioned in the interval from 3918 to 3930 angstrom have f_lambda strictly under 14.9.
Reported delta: 5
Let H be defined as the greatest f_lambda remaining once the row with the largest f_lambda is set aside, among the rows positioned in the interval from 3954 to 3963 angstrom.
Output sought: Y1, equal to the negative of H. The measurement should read -15.2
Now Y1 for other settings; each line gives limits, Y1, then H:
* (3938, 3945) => -15.1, 15.07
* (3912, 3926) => -19.1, 19.1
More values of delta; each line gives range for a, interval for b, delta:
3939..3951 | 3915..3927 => 10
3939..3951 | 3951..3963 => 10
